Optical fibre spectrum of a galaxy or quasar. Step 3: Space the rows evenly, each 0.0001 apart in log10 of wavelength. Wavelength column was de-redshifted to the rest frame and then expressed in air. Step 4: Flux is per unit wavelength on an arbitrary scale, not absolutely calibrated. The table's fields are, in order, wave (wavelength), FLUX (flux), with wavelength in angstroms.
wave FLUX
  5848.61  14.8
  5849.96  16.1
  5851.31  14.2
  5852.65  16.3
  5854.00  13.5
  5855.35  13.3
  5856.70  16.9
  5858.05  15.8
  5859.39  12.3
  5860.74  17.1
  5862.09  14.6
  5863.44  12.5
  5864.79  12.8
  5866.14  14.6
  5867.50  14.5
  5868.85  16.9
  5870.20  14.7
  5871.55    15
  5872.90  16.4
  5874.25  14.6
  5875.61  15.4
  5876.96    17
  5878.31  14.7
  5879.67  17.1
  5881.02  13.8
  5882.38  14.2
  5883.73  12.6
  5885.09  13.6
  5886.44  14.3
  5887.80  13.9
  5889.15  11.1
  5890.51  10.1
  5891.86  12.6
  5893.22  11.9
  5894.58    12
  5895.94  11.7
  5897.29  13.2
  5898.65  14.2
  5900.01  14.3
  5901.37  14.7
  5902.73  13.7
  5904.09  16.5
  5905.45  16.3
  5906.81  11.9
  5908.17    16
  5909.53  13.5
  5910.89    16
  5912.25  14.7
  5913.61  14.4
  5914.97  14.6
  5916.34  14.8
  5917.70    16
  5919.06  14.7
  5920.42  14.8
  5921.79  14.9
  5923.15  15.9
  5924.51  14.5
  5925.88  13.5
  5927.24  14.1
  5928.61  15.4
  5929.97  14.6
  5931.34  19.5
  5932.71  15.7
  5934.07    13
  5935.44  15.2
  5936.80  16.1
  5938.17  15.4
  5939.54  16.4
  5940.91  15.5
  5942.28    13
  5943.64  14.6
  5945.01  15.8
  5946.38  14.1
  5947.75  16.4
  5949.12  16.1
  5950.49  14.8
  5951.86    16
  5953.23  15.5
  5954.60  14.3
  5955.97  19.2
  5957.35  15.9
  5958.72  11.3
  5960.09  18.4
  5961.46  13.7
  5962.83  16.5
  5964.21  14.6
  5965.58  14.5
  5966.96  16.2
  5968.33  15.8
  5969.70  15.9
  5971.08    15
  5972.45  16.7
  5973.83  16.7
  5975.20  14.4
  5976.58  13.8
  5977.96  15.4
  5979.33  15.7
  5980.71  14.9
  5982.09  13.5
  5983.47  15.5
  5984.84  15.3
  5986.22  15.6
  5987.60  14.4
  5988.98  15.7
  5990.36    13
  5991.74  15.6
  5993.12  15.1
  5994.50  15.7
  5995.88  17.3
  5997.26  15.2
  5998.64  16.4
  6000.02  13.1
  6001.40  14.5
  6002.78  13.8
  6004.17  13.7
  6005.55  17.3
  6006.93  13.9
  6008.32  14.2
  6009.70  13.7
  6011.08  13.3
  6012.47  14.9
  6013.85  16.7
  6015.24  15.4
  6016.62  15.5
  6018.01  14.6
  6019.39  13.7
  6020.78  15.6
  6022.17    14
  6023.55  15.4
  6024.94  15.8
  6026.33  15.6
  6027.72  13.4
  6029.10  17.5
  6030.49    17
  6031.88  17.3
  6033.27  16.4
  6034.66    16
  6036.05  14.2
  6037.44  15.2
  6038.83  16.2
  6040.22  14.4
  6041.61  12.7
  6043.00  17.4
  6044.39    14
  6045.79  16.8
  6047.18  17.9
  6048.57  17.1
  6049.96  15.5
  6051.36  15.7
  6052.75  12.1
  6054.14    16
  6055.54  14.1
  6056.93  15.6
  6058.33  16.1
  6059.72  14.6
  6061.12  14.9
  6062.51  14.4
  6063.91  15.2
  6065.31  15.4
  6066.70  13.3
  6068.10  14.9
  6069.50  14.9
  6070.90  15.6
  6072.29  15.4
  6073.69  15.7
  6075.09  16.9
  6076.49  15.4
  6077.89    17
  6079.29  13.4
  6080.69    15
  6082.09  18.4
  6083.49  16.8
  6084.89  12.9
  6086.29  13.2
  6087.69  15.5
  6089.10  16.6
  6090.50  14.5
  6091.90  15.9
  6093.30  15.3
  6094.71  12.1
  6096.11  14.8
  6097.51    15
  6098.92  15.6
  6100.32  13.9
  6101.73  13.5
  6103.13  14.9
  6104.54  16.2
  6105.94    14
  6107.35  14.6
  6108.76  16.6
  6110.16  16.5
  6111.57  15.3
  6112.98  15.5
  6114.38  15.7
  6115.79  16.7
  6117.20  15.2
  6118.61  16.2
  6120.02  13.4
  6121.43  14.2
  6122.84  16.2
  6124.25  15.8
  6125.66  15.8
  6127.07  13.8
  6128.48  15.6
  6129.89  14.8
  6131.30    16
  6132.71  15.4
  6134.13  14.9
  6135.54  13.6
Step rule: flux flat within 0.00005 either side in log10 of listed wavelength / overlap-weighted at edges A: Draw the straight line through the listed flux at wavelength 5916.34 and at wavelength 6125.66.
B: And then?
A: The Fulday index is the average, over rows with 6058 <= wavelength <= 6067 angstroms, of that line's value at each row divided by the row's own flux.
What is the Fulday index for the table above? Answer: 1.05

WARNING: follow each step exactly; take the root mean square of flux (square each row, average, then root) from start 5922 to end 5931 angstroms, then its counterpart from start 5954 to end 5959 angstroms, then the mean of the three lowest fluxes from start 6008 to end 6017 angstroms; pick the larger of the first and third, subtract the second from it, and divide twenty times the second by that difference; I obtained -410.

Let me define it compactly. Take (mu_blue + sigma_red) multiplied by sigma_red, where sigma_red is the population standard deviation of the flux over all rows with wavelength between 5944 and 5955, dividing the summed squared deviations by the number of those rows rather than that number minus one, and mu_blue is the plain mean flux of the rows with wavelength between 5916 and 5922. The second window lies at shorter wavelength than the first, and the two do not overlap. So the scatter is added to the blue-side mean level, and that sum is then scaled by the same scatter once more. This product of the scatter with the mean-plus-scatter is 12.9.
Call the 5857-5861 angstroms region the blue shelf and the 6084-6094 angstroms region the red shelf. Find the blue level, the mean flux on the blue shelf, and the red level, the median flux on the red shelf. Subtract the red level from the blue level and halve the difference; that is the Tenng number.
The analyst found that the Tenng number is -0.12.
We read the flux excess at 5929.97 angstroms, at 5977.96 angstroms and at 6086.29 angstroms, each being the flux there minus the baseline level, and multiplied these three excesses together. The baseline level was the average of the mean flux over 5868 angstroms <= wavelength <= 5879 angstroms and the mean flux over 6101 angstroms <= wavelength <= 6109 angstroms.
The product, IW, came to 0.2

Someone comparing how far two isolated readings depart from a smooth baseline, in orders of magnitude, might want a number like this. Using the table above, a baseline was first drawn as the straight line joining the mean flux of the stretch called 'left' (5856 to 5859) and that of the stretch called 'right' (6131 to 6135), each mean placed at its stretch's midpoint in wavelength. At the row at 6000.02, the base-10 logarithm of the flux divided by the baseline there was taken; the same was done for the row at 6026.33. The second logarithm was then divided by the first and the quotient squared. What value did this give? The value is 0.0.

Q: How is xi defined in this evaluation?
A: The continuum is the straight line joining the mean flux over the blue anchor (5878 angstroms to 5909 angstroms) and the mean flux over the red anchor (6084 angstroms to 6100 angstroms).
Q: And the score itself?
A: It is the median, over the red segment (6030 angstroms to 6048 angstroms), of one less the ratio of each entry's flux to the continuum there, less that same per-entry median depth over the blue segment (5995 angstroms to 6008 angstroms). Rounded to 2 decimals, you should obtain -0.10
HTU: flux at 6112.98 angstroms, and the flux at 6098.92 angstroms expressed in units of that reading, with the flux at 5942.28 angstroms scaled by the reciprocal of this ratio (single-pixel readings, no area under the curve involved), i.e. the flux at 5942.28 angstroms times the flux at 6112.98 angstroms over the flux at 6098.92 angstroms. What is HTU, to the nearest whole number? 13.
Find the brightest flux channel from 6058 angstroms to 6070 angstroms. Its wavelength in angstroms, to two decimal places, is 6058.33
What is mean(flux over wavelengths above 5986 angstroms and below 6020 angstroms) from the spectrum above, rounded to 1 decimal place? 14.9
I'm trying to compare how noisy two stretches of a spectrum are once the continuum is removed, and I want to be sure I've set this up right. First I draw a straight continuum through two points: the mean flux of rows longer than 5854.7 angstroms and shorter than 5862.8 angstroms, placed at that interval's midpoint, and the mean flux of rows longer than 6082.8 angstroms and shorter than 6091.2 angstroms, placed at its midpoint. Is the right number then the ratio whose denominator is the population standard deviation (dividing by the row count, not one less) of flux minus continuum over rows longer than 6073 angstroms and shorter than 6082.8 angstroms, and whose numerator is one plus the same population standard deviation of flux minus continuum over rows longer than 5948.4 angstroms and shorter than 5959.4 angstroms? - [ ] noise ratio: 2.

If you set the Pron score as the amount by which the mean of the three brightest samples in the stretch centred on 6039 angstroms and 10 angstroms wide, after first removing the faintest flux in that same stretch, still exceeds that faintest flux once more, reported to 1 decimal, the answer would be -8.9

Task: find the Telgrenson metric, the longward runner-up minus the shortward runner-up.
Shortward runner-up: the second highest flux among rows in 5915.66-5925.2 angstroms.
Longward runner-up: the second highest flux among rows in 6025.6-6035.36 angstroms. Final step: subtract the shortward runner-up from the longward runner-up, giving 1.4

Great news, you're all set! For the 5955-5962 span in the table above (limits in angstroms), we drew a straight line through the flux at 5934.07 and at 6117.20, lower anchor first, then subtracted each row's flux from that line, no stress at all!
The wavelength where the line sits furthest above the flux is 5958.72 angstroms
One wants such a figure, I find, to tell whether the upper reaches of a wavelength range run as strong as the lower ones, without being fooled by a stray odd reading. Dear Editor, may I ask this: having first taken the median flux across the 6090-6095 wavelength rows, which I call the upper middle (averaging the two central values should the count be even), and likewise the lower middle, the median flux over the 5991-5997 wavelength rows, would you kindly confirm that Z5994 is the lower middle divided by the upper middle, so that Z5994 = 1.05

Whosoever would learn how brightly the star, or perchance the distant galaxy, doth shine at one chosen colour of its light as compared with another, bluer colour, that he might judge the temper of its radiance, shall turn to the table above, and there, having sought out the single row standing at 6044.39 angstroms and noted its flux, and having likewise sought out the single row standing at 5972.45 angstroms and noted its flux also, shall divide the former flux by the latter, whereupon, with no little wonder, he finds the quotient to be 0.84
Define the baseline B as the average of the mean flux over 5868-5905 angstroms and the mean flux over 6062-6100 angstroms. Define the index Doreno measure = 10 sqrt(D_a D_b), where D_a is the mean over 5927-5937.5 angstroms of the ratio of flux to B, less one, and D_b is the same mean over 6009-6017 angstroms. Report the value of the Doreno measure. 0.34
